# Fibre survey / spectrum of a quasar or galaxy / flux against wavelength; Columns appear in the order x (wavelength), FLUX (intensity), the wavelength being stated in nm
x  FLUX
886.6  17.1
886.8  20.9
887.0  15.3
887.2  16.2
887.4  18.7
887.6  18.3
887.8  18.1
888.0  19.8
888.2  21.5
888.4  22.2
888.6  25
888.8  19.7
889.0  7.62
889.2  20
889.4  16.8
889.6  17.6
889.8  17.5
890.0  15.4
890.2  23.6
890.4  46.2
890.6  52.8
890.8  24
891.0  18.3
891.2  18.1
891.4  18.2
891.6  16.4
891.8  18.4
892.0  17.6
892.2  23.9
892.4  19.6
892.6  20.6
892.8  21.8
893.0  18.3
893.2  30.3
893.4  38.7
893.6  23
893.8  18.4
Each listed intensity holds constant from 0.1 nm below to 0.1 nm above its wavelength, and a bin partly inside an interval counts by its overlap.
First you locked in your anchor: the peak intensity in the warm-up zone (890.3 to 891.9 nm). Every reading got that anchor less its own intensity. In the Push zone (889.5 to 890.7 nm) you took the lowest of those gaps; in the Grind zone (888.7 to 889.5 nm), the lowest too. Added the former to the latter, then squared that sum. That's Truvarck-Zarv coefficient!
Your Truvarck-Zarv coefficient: 1076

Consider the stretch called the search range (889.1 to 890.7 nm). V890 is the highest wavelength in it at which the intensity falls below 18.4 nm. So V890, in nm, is 890.0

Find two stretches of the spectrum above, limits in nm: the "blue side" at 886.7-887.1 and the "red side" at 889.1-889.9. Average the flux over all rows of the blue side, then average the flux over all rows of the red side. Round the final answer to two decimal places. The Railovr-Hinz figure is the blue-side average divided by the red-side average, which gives 1.01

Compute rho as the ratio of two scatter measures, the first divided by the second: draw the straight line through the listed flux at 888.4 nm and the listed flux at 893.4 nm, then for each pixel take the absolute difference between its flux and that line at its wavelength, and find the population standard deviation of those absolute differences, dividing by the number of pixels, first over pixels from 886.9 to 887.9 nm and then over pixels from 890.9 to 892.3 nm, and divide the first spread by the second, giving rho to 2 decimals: 0.41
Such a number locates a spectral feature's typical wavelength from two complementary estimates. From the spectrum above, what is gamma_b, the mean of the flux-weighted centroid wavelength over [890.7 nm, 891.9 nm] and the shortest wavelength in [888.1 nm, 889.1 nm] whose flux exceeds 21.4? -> 889.74 nm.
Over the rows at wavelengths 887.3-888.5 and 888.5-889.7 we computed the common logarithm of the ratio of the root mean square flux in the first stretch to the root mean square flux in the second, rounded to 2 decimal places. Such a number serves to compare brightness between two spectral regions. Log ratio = 0.03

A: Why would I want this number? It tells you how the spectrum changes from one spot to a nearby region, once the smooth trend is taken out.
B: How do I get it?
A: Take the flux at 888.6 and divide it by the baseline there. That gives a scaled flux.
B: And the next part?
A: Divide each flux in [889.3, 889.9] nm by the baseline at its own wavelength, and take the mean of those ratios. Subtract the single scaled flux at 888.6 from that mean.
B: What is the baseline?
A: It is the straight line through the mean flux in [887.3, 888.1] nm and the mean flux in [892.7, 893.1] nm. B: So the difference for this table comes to -0.42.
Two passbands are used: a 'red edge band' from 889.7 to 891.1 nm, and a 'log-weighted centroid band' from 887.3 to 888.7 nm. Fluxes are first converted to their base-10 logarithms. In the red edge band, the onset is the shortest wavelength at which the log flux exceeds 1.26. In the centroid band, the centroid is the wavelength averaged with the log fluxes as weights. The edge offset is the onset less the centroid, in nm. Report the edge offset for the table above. 2.19 nm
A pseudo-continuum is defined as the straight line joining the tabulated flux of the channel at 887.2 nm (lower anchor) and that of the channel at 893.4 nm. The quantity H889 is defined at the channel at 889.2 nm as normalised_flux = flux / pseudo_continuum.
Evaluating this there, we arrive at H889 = 0.85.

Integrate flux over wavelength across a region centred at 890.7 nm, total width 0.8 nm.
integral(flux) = 28.3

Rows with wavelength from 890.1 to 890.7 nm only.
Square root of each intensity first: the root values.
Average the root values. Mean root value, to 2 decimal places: 6.31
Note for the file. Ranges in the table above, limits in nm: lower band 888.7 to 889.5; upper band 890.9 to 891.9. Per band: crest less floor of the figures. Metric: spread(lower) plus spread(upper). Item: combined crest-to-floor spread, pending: 14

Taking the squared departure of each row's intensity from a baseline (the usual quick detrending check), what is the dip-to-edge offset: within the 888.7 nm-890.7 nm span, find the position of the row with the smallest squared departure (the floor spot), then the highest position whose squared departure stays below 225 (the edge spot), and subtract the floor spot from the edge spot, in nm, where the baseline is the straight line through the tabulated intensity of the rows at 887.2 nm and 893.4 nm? 1.40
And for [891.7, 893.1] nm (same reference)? 0.60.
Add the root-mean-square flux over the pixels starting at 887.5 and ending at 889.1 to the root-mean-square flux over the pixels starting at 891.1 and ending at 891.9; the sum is 37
